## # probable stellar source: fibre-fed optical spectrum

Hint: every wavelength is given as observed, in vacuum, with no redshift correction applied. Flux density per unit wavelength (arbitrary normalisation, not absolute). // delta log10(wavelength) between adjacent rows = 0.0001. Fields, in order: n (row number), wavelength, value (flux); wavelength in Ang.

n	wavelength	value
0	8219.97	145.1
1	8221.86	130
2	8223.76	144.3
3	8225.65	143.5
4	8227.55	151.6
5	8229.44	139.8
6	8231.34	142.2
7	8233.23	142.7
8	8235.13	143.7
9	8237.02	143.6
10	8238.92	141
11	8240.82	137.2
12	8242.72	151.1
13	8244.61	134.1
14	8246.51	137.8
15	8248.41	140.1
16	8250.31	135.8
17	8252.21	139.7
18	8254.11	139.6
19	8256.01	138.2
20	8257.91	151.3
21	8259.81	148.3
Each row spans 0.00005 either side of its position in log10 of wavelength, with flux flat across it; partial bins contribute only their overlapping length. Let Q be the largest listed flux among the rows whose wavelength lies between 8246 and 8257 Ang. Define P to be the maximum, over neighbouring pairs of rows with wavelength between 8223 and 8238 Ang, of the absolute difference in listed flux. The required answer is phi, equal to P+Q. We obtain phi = 152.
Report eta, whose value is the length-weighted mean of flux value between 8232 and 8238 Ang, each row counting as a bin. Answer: 143.4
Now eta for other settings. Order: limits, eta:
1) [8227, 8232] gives 144.1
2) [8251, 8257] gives 139.2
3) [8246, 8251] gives 138.0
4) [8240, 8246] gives 140.8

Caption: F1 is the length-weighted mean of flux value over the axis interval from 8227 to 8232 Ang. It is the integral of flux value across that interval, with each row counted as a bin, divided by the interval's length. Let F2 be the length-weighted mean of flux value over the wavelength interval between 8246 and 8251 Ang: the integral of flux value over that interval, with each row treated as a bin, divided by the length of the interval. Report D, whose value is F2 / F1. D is 0.96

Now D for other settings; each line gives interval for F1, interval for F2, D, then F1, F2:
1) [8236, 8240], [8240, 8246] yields 0.99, 142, 141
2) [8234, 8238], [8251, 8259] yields 0.99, 144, 142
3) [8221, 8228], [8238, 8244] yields 1.01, 142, 143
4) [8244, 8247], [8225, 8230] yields 1.07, 136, 145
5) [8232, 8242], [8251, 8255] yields 0.98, 142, 139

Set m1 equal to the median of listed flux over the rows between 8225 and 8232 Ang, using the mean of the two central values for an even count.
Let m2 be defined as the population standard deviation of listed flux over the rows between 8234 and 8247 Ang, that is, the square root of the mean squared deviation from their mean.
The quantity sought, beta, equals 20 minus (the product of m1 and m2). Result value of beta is -720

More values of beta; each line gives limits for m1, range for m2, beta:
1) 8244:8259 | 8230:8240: -118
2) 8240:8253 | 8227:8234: -597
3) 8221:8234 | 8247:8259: -682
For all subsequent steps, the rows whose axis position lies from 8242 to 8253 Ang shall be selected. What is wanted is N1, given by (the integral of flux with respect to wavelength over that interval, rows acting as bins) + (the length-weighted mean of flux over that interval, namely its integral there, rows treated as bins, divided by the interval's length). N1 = 1675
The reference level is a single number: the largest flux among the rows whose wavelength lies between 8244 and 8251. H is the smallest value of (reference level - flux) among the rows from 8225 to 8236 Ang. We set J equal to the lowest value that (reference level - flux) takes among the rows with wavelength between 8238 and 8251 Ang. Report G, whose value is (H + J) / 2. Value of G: -11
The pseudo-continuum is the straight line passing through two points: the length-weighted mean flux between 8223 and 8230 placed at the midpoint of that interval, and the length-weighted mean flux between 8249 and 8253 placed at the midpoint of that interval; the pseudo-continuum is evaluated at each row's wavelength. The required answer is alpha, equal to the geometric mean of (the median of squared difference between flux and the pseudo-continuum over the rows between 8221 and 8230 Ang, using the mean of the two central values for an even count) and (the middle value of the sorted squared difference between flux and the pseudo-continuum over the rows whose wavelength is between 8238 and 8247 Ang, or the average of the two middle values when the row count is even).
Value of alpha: 16.5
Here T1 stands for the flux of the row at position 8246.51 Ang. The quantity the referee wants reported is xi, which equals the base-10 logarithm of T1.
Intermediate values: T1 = 137.8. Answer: 2.14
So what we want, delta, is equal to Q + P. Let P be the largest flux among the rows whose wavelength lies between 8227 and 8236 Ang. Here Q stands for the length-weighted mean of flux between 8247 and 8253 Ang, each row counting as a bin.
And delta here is 290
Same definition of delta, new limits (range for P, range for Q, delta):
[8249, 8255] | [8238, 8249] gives 280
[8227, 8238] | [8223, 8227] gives 296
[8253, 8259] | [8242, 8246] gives 293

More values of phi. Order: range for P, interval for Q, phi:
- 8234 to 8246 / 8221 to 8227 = 161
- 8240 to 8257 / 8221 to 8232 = 169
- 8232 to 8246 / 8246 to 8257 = 157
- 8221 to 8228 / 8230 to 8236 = 158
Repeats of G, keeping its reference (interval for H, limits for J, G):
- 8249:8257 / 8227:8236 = -6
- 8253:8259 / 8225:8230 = -11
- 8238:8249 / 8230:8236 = -7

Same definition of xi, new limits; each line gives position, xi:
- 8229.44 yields 2.15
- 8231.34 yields 2.15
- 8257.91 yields 2.18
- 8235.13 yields 2.16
